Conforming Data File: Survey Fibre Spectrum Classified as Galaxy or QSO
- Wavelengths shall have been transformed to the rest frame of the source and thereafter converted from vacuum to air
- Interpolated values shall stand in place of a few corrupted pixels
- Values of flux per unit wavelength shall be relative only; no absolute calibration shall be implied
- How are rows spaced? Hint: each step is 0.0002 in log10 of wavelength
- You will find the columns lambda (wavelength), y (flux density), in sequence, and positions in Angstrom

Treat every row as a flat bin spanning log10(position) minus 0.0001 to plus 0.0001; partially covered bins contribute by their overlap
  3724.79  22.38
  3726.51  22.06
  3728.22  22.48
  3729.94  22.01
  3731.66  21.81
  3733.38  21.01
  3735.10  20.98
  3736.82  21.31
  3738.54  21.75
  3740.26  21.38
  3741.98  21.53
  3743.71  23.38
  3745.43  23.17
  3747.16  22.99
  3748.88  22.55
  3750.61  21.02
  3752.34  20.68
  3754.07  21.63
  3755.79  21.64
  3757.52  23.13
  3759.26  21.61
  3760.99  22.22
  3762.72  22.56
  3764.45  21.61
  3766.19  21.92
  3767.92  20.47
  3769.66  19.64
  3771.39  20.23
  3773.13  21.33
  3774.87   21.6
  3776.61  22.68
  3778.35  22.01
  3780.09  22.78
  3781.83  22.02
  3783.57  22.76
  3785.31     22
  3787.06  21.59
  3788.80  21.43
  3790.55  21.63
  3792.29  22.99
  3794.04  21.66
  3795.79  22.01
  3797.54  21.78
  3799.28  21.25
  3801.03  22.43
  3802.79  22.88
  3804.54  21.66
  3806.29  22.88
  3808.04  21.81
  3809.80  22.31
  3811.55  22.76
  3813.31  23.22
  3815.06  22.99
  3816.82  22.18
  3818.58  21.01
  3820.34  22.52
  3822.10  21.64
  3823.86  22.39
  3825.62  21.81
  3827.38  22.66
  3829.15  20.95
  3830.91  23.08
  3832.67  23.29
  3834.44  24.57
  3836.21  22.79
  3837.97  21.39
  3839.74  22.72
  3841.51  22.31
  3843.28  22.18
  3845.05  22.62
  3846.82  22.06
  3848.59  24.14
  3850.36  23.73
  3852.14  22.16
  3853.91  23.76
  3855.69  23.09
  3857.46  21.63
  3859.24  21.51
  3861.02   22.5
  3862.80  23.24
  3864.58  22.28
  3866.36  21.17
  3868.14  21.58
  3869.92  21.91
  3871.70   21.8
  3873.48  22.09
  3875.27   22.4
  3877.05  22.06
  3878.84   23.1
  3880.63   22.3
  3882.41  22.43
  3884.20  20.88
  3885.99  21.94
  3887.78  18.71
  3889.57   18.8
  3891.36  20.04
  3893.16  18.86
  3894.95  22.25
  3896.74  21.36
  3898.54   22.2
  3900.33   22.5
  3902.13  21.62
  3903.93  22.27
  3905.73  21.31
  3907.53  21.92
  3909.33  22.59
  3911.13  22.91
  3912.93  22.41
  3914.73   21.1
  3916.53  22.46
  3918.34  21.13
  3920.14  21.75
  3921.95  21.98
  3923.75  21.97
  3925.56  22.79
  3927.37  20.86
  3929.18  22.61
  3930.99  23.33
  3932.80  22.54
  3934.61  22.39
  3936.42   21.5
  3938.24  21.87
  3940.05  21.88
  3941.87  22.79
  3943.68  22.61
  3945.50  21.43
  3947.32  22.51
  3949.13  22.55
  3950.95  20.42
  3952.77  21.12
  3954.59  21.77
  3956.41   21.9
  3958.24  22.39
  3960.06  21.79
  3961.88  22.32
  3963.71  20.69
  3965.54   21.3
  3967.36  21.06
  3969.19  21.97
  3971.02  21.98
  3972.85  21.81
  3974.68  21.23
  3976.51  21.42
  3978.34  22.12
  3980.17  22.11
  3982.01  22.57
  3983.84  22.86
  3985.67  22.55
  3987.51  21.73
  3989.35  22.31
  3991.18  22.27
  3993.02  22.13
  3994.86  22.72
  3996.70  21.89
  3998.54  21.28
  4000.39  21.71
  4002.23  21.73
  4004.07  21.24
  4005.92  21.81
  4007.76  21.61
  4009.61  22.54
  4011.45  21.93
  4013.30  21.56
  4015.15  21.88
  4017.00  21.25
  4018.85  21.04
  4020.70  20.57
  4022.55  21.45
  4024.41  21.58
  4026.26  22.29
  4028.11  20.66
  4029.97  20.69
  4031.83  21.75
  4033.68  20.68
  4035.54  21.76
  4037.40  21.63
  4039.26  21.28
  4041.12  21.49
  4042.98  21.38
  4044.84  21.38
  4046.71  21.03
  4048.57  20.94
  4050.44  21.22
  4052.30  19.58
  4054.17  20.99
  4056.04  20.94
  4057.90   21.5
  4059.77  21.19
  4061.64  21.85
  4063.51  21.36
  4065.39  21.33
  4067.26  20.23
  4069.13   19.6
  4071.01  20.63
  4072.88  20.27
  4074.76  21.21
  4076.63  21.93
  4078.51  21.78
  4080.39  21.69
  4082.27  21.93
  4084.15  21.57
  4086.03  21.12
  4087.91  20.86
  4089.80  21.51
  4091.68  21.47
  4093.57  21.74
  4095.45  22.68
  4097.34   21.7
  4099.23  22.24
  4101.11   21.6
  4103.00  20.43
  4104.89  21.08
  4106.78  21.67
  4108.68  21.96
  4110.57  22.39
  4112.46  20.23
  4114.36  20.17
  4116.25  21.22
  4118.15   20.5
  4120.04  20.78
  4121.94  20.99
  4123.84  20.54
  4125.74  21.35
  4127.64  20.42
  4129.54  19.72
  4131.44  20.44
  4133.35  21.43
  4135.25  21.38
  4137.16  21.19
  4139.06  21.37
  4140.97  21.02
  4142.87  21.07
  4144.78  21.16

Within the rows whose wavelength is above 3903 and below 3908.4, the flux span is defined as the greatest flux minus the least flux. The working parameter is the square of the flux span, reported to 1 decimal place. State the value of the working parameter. 0.9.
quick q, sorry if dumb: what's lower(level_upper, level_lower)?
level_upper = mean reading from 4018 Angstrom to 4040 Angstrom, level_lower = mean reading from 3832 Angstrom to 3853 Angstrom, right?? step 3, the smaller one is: 21.3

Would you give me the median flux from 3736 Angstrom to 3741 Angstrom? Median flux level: 21.4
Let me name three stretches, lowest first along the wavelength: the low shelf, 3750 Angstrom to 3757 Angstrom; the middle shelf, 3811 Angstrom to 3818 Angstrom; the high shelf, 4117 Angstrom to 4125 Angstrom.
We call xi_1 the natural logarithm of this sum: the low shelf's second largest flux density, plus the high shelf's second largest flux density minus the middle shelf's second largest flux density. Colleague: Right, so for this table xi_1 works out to 2.97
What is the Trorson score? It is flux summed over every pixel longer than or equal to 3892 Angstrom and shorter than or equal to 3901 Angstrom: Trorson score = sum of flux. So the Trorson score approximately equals 107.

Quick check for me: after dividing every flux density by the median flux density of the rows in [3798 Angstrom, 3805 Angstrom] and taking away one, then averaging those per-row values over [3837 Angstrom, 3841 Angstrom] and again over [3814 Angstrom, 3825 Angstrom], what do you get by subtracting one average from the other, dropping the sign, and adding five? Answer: 5.00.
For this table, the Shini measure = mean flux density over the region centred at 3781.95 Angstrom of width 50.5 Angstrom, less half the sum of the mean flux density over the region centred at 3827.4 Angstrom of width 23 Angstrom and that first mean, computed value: -0.22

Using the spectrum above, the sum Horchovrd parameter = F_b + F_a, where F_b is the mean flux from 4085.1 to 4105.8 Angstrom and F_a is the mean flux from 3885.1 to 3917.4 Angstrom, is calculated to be 42.9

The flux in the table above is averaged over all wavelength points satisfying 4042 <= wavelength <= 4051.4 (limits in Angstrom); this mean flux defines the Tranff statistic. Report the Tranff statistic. 21.2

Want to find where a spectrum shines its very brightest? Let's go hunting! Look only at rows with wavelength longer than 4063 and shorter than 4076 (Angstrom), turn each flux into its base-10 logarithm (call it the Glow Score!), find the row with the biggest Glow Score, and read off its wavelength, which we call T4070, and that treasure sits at 4063.51 Angstrom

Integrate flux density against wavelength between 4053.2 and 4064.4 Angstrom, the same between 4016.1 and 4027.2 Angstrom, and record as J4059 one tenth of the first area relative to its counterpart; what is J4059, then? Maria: 0.101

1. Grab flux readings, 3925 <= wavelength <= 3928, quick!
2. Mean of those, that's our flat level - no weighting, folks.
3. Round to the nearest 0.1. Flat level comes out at 21.8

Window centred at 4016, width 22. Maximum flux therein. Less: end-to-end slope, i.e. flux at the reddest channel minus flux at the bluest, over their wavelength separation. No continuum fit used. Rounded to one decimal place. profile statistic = 22.5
